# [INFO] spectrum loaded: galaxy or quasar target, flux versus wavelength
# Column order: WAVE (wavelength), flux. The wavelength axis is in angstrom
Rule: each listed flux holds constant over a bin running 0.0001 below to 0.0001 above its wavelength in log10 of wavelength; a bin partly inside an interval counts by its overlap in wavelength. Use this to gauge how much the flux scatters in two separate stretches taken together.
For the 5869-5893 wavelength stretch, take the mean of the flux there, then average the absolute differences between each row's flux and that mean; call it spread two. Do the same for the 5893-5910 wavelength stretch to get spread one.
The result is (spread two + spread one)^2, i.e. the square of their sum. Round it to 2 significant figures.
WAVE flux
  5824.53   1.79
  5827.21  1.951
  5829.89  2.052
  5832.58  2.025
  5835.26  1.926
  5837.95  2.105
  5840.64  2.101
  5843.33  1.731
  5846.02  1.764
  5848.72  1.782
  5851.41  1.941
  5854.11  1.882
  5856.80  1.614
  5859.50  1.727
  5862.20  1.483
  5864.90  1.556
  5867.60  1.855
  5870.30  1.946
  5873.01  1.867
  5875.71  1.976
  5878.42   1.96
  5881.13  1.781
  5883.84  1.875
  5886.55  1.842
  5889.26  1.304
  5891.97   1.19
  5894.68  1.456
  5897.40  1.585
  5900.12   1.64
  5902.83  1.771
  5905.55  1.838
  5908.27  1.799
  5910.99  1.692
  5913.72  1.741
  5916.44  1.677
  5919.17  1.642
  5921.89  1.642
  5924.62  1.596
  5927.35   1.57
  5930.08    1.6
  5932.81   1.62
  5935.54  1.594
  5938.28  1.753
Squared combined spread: 0.12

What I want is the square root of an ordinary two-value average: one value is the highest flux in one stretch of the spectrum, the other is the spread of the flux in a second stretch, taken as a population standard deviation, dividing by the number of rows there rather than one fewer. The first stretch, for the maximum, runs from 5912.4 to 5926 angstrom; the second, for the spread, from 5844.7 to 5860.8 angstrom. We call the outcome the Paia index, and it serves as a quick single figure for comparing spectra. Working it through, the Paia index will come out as 0.96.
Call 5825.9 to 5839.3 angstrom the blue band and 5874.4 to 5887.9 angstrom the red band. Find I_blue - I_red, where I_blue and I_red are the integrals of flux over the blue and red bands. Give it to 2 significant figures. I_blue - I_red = 1.5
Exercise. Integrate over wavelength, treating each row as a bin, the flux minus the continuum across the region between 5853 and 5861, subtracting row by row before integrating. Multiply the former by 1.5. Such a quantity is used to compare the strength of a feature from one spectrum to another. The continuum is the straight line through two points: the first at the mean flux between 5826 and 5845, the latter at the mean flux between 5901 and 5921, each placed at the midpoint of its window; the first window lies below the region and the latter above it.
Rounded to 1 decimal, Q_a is -2.1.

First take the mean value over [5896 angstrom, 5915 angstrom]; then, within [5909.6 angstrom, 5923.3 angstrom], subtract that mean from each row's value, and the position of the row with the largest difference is 5913.72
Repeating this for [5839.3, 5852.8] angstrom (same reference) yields 5840.64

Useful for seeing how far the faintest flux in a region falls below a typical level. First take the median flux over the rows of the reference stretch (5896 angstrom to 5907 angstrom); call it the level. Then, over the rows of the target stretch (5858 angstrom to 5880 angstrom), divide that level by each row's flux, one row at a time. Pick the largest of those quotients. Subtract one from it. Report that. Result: 0.15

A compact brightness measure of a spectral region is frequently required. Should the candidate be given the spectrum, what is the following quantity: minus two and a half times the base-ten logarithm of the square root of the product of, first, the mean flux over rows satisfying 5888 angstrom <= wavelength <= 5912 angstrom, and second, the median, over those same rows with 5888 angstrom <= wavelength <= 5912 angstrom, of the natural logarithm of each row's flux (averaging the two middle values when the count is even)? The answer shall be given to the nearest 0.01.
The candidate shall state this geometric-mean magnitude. 0.13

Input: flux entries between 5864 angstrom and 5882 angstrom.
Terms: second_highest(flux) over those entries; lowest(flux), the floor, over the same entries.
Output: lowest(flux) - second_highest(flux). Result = -0.40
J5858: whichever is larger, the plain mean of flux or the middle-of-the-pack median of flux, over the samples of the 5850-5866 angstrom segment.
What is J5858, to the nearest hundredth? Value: 1.70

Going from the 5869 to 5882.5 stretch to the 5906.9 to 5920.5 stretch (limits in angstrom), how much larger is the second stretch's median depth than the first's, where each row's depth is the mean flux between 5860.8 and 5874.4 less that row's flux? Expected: 0.25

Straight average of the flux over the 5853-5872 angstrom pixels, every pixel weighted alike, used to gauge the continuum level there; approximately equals 1.72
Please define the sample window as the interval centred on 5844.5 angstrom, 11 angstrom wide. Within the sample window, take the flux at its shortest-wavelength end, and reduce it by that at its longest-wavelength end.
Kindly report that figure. 0.32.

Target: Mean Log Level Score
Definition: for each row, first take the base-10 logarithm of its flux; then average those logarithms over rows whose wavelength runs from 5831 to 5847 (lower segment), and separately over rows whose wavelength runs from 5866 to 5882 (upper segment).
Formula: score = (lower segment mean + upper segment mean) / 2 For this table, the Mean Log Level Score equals 0.28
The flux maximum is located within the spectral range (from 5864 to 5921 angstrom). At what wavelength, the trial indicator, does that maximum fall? 5875.71 angstrom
